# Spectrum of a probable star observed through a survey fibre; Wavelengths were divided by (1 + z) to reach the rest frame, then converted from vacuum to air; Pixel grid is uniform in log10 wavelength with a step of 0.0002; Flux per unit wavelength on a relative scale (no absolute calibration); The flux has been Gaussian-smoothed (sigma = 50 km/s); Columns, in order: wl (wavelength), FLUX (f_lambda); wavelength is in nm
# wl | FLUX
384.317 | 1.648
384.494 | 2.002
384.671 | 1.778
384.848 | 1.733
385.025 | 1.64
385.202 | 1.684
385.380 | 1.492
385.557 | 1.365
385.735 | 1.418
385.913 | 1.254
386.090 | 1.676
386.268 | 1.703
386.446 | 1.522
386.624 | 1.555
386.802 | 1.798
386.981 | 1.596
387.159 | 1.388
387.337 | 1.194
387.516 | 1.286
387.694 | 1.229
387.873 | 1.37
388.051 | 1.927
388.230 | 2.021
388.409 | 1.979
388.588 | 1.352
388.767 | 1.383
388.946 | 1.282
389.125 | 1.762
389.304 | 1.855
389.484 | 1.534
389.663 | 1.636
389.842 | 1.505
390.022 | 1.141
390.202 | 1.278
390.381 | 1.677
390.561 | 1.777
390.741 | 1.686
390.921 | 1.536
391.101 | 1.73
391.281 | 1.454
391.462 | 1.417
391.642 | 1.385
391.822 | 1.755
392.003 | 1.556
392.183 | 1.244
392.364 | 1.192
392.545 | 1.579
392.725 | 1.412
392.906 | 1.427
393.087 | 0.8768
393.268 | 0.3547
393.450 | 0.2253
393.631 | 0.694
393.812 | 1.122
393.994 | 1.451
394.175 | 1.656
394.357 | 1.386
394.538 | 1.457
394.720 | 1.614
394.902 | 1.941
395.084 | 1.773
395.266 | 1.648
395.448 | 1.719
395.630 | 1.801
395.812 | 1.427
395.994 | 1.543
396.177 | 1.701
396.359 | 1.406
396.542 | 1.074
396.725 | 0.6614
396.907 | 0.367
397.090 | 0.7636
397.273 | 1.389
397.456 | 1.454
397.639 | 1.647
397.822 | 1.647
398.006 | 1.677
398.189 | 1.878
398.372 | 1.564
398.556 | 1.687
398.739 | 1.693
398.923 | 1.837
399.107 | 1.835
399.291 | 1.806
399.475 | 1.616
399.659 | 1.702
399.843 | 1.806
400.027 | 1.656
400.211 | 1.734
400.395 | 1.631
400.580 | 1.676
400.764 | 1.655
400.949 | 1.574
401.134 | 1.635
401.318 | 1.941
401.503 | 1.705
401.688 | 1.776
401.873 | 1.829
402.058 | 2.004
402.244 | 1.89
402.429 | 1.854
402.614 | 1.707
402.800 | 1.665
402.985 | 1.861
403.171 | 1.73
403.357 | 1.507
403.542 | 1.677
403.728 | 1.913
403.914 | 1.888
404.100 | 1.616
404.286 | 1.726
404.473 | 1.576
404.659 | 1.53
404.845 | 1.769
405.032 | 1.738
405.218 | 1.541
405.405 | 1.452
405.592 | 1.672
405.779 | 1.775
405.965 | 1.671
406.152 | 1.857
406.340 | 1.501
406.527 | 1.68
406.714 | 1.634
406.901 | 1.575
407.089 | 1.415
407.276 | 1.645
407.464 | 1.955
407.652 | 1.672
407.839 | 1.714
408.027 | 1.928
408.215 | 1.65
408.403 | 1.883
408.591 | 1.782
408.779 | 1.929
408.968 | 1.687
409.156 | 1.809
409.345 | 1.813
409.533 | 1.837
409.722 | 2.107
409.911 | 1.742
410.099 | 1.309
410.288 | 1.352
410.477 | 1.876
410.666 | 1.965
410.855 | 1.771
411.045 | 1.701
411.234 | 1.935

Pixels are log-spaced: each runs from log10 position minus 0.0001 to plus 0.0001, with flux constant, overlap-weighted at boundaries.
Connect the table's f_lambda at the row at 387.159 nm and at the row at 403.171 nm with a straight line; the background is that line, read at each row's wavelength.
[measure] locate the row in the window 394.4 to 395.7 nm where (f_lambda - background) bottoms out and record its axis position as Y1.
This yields 394.538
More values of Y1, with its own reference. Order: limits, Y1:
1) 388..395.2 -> 393.450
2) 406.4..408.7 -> 407.089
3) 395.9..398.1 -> 396.907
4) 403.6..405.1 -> 404.659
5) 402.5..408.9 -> 407.089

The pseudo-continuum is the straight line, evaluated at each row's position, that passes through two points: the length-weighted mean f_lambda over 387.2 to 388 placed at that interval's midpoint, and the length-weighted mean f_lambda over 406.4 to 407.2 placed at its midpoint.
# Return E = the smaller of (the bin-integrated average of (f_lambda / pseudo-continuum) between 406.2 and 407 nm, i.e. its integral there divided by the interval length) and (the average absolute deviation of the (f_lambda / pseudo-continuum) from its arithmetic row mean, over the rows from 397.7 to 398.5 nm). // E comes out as 0.064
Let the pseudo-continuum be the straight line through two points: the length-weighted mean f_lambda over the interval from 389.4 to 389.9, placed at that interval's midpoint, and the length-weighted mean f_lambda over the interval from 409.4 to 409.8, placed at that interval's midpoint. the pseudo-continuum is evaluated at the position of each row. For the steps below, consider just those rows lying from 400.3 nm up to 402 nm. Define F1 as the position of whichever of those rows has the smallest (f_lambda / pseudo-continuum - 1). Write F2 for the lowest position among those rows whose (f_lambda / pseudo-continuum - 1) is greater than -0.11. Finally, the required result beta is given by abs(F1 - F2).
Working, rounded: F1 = 400.949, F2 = 400.395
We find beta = 0.55 nm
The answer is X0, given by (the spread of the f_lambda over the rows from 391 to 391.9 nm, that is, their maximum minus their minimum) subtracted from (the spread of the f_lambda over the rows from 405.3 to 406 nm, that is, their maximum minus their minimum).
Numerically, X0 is 0.0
